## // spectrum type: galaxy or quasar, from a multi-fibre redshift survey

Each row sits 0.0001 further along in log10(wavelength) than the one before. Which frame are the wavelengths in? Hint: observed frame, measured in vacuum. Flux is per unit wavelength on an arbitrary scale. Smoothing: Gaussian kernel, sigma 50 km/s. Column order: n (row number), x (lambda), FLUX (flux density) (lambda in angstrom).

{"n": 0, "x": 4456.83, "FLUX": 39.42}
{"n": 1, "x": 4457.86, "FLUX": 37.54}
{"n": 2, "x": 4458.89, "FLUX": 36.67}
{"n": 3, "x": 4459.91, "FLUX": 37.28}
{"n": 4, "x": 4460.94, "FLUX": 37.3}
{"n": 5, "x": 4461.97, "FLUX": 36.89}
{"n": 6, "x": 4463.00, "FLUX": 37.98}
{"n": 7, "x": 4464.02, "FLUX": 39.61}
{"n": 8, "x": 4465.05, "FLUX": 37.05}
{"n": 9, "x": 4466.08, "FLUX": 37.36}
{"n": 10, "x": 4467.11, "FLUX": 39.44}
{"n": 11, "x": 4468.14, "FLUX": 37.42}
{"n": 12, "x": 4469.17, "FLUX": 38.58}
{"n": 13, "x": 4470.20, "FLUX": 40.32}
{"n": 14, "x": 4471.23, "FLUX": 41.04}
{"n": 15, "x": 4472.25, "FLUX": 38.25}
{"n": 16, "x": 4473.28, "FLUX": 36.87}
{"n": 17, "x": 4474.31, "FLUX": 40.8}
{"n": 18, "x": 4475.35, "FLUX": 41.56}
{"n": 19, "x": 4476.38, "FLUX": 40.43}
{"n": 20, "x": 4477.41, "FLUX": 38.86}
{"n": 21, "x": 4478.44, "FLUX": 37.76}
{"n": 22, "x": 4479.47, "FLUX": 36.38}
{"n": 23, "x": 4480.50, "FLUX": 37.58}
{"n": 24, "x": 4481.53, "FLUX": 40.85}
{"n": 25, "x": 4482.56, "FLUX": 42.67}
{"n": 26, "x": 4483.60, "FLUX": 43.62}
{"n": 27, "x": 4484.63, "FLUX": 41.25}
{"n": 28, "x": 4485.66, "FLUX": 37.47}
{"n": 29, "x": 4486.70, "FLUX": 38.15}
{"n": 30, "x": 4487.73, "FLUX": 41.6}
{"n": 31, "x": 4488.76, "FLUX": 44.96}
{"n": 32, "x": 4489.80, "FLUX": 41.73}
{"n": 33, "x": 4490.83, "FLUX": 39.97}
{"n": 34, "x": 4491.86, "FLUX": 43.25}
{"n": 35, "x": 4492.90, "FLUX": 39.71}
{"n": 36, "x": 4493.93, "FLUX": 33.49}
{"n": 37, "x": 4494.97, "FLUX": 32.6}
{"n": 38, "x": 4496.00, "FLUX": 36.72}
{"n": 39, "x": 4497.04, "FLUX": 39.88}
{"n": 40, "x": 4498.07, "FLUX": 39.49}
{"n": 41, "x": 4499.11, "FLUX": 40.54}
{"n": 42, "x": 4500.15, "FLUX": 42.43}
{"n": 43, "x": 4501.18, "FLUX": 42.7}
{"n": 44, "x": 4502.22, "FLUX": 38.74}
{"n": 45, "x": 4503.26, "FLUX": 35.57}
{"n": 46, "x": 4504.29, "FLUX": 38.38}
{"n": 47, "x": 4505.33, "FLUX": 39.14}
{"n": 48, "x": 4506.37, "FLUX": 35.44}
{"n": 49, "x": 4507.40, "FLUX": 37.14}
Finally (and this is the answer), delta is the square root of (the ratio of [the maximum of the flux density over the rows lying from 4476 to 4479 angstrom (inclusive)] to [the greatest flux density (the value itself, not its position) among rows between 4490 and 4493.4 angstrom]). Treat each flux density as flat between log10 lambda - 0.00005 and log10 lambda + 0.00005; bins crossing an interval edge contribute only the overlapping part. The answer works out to 0.97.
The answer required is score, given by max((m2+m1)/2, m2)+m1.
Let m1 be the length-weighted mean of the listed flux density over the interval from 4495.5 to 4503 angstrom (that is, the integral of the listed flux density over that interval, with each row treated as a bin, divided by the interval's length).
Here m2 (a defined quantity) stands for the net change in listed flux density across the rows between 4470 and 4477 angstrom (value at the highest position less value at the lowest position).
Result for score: 59.9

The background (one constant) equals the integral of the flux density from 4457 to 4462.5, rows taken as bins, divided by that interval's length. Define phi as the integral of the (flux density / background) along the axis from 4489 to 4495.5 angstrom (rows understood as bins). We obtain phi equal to 6.76 angstrom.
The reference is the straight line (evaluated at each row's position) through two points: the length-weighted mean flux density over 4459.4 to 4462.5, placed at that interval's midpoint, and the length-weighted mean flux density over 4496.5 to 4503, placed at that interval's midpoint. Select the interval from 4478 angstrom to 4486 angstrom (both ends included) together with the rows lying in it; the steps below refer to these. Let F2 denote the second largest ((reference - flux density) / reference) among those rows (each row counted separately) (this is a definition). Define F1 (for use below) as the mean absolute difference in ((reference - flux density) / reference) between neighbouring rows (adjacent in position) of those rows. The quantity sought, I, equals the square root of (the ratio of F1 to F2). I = 1.1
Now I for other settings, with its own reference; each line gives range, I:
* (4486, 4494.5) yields 1.8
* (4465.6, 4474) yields 2.4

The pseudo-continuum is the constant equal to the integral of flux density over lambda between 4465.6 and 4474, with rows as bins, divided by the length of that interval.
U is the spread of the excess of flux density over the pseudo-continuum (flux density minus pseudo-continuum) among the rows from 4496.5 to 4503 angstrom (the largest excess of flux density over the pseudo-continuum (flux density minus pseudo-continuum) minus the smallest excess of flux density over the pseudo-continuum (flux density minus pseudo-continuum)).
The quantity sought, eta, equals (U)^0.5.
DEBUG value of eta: 2.0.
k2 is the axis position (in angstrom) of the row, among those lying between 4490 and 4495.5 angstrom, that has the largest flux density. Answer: 4491.86 angstrom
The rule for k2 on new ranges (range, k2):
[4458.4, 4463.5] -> 4463.00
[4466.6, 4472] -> 4471.23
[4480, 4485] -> 4483.60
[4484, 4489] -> 4488.76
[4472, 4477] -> 4475.35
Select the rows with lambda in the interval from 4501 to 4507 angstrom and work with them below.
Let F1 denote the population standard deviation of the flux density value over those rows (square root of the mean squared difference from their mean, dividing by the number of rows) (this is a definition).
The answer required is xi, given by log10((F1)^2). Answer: 0.78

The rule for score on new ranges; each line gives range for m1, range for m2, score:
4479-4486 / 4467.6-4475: 61.8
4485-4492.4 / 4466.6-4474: 60.2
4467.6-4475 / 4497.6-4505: 58.1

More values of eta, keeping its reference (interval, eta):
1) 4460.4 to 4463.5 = 1.0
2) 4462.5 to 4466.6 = 1.6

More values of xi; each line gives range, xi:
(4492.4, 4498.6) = 0.95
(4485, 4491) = 0.80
